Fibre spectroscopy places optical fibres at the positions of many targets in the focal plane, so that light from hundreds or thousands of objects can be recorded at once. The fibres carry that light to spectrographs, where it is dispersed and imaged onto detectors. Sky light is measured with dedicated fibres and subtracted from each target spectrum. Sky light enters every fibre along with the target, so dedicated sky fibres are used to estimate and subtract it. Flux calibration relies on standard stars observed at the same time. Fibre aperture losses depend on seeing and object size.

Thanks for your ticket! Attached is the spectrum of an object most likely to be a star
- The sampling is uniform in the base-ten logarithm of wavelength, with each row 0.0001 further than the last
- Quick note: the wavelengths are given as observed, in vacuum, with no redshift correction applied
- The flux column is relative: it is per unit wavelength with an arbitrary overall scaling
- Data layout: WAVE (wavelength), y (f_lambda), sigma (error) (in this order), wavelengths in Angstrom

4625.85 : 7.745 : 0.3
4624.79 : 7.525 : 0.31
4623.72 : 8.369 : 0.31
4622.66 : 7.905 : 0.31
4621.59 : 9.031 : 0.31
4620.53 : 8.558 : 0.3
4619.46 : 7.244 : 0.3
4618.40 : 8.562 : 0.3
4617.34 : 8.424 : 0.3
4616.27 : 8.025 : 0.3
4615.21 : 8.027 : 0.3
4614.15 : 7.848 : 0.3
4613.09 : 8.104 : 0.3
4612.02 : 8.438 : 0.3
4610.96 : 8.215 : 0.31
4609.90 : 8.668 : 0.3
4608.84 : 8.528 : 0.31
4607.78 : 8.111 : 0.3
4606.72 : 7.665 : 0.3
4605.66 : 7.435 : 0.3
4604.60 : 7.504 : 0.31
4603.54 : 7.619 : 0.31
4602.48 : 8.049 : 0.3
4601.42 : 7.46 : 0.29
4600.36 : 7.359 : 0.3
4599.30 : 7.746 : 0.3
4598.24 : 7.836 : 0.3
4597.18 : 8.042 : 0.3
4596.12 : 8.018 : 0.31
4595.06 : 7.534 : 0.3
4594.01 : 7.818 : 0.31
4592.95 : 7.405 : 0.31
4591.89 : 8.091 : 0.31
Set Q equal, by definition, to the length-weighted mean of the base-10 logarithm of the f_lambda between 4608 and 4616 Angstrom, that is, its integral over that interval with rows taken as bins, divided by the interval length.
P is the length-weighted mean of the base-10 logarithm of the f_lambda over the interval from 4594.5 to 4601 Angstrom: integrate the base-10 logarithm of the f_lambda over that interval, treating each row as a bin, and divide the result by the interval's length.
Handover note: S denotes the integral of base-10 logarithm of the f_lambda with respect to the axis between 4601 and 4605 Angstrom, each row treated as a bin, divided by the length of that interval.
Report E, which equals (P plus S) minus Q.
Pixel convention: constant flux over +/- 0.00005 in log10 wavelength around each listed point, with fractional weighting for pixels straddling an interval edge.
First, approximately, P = 0.889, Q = 0.917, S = 0.884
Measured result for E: 0.86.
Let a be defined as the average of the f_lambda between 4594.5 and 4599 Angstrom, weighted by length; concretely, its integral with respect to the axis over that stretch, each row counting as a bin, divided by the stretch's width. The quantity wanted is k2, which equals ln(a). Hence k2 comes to 2.06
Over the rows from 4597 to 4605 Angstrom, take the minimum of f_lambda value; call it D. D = 7.359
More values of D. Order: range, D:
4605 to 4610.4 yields 7.435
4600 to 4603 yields 7.359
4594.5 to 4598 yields 7.534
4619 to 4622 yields 7.244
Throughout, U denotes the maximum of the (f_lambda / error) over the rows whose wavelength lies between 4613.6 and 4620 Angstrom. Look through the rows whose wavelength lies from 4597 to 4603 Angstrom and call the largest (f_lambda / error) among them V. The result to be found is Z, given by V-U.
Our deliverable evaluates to -2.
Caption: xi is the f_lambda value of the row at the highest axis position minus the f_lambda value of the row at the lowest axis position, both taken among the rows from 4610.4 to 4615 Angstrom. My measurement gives -0.4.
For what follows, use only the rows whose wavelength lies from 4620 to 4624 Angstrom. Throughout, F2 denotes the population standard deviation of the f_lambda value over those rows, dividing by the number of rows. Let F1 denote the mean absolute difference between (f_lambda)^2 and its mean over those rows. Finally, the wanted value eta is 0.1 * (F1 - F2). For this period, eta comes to 0.52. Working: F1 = 5.6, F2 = 0.40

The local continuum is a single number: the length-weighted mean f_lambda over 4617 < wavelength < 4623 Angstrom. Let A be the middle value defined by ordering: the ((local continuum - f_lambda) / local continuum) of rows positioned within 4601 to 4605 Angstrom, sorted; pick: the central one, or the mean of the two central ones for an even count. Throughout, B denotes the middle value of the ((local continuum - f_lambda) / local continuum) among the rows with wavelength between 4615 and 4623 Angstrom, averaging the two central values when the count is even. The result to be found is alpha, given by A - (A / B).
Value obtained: -10.6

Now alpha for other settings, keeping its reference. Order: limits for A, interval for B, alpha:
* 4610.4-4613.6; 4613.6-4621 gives -0.3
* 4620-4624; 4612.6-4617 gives 0.6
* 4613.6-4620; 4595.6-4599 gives -0.9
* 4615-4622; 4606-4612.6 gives -4.0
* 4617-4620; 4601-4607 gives 0.2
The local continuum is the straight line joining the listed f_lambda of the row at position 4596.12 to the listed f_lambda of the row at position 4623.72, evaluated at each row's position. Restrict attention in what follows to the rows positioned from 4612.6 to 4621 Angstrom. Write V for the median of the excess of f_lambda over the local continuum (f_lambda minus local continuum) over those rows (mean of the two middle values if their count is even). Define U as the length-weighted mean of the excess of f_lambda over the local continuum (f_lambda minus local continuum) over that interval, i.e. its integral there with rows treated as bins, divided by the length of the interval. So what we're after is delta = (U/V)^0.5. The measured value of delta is 1.01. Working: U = -0.19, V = -0.2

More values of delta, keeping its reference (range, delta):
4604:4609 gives 0.85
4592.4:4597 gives 0.93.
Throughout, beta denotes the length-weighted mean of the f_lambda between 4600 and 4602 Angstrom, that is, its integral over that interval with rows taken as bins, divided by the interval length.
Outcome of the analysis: 7.43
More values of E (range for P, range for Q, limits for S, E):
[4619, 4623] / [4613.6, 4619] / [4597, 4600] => 0.89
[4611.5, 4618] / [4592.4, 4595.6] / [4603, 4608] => 0.91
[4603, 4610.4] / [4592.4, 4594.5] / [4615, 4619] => 0.94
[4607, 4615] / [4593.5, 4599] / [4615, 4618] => 0.93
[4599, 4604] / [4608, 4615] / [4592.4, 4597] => 0.85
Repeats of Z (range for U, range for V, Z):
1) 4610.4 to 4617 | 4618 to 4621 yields 0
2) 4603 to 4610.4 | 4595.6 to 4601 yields -2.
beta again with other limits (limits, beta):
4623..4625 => 8.01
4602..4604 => 7.84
